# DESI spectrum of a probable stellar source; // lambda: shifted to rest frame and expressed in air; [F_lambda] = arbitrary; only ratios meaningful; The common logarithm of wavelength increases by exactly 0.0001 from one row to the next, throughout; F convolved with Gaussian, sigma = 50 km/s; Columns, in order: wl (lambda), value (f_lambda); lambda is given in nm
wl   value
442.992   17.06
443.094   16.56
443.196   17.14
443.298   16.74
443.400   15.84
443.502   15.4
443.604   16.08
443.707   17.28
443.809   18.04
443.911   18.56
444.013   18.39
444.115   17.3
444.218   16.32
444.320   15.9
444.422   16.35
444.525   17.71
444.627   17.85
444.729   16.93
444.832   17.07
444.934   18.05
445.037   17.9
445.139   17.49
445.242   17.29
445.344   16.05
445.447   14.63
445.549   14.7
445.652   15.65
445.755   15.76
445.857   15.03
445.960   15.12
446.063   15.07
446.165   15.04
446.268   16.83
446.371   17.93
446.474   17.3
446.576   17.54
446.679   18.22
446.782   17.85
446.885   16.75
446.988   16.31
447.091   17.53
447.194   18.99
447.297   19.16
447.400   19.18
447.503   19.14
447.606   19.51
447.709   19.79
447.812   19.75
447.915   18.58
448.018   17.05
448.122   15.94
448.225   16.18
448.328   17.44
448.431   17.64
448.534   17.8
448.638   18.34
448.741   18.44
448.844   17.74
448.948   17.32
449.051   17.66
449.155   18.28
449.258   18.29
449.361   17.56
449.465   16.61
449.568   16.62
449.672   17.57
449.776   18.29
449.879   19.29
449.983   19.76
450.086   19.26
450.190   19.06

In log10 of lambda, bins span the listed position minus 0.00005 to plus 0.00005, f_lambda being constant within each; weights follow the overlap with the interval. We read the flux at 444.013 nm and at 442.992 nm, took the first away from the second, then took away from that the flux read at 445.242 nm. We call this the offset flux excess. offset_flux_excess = -18.6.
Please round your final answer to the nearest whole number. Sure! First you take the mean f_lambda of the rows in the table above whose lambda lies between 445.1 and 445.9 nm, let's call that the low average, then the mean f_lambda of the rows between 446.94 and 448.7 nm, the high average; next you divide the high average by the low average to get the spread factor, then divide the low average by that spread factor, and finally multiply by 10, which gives 138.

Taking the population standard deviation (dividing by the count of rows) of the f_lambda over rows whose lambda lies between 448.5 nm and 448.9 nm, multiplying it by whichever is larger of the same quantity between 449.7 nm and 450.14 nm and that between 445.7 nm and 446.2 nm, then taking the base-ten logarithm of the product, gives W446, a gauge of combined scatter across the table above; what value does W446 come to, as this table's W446 -0.78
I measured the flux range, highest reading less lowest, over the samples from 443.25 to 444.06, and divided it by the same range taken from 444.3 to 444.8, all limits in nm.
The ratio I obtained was 1.62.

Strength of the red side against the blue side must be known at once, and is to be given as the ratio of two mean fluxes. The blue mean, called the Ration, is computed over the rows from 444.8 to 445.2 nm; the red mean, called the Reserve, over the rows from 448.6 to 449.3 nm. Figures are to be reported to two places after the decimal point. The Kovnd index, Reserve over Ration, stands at 1.02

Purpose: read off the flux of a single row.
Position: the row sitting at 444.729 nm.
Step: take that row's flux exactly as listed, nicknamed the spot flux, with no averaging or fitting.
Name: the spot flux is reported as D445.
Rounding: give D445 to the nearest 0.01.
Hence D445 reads 16.93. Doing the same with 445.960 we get 15.12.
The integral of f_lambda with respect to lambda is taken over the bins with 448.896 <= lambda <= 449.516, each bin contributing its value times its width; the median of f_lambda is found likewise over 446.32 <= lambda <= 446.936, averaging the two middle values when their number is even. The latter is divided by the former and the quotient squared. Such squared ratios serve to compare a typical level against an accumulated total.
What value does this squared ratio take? 2.62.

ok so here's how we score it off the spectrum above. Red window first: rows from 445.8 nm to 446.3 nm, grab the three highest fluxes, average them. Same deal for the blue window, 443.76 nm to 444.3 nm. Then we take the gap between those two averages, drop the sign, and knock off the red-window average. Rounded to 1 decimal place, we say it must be -13.0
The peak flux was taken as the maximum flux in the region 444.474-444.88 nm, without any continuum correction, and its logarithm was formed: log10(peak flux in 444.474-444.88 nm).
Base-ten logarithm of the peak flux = 1.25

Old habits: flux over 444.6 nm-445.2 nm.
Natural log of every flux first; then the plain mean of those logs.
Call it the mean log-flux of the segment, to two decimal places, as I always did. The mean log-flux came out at 2.86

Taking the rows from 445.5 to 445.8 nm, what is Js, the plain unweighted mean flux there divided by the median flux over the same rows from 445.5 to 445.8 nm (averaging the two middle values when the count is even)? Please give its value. 0.98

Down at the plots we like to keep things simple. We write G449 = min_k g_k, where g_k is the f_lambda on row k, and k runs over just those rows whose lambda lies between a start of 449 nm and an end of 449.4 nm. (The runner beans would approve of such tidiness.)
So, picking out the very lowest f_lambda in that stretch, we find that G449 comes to 17.56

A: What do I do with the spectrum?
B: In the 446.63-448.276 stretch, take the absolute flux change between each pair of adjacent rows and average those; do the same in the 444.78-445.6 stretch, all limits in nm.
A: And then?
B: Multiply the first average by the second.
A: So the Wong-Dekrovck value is 0.41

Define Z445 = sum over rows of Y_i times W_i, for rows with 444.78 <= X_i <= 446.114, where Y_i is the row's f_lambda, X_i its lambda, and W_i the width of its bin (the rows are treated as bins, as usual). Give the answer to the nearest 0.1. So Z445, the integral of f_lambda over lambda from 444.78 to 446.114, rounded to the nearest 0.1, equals 21.5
